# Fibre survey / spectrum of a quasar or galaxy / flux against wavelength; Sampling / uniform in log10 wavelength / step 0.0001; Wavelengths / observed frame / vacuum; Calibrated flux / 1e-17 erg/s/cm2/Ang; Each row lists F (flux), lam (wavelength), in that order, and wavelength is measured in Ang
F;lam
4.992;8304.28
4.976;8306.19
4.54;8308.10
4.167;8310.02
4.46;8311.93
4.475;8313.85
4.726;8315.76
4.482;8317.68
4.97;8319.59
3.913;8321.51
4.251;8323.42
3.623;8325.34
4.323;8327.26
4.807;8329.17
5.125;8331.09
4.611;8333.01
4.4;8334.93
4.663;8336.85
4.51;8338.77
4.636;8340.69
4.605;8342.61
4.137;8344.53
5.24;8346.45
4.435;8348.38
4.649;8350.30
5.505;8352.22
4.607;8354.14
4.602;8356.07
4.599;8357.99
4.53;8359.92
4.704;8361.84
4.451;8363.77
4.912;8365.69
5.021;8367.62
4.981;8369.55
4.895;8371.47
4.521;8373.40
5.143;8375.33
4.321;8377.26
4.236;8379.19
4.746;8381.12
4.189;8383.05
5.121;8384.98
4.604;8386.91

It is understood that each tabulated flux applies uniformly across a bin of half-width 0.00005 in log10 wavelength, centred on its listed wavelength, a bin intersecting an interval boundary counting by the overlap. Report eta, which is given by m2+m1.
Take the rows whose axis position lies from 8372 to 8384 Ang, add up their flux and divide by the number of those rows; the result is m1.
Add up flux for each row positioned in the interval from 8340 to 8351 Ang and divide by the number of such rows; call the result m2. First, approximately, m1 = 4.53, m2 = 4.62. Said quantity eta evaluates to 9.14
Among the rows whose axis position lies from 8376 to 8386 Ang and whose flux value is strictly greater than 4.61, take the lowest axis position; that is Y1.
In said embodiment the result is 8381.12 Ang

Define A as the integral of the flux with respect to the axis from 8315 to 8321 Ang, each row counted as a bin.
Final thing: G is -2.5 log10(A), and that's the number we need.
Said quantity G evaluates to -3.617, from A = 28.0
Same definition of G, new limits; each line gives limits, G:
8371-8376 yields -3.457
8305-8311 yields -3.597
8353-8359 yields -3.609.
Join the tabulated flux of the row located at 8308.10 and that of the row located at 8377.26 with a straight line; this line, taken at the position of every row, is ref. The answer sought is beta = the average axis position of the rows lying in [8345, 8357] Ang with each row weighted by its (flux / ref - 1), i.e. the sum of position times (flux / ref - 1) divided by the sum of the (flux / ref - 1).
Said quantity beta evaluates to 8350.7 Ang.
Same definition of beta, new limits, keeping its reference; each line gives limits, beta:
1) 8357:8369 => 8364.3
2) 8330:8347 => 8338.6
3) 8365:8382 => 8371.5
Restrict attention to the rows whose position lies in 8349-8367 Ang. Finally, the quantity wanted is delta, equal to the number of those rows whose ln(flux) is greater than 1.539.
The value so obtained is 3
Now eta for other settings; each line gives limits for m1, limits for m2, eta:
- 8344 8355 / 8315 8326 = 9.09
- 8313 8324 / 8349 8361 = 9.22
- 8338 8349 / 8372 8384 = 9.12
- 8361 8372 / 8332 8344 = 9.40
